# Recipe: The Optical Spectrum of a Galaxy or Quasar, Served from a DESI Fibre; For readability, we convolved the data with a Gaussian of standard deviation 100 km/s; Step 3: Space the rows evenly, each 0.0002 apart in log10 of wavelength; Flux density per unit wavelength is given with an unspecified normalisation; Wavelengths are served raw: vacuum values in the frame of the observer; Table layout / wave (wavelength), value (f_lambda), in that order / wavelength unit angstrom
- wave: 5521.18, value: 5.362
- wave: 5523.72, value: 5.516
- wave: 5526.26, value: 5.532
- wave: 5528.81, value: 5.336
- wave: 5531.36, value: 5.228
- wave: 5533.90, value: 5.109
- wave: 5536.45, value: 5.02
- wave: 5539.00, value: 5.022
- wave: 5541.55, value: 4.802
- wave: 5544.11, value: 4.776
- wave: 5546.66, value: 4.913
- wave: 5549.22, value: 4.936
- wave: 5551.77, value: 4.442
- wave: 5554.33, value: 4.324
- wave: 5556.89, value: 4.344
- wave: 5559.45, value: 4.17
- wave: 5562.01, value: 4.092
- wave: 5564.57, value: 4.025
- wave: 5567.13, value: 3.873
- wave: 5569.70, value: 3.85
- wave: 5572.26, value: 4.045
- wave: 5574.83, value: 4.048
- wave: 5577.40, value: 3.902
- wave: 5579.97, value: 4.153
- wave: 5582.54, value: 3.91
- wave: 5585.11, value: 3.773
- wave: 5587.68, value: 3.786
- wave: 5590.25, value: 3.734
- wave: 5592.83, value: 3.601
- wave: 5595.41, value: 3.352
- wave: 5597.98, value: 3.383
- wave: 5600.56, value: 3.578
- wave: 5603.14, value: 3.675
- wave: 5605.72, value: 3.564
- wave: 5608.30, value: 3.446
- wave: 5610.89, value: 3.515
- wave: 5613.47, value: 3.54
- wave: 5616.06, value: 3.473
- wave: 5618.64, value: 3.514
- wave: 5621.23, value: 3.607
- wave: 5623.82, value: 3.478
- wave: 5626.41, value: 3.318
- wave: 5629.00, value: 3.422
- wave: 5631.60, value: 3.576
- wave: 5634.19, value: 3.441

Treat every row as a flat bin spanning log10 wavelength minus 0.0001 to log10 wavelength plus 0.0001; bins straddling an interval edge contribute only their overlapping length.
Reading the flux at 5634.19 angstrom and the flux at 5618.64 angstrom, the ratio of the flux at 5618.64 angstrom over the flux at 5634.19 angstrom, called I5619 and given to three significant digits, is 1.02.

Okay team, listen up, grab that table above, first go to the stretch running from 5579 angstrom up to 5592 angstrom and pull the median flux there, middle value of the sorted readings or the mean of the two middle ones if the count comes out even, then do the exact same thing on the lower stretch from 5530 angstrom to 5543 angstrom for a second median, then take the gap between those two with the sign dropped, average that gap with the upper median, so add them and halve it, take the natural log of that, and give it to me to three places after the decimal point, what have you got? 0.921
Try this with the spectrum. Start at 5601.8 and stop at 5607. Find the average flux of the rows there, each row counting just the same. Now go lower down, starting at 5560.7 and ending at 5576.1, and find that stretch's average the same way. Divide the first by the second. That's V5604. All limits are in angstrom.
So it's 0.91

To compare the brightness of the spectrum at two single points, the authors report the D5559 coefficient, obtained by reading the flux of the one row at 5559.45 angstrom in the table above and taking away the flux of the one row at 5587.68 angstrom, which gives 0.38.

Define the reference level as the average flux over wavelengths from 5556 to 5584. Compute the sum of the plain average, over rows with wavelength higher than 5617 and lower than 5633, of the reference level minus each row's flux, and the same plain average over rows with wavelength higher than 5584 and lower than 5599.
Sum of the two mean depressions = 1.0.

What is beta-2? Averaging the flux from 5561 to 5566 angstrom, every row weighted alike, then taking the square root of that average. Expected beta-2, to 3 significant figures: 2.01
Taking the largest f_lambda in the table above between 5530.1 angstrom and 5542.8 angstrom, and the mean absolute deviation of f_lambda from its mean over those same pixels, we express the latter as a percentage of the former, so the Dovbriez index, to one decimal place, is 2.0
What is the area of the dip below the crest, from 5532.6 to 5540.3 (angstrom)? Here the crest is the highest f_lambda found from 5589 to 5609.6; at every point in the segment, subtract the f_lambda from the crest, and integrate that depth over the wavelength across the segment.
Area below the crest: -10.1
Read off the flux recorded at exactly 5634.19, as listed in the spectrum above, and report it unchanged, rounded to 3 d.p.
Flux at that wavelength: 3.441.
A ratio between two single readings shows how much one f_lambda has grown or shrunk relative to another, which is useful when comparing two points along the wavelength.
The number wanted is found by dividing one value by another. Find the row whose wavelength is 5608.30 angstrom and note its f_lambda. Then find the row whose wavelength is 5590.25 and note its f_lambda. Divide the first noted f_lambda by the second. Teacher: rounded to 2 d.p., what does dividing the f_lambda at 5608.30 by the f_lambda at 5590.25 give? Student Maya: 0.92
